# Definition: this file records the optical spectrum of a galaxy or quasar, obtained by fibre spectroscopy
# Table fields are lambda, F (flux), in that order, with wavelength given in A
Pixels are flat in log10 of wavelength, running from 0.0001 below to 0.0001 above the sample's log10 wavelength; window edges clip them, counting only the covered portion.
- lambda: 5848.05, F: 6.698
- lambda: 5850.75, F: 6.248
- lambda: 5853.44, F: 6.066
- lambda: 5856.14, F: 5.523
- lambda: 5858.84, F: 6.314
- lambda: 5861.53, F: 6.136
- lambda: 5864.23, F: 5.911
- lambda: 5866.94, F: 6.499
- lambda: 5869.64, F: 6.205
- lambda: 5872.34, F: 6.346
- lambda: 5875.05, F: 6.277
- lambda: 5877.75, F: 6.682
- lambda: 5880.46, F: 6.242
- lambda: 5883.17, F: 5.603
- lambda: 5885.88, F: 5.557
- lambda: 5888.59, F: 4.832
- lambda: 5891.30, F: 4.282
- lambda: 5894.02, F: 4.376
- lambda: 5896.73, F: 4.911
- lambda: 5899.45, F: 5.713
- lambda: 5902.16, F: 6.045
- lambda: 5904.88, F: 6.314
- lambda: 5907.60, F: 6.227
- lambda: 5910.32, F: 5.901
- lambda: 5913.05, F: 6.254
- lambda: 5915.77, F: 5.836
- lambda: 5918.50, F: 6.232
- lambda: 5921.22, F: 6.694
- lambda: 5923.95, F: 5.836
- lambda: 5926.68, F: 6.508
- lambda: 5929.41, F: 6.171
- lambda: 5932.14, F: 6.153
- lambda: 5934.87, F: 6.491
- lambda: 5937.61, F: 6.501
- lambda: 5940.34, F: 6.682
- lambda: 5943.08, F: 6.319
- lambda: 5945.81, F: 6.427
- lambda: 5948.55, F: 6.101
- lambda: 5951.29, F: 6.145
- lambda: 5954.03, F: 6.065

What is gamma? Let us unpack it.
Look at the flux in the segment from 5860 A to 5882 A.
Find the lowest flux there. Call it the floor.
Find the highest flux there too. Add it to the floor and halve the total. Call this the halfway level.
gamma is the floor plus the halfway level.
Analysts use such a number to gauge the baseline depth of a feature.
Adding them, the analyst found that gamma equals 12.2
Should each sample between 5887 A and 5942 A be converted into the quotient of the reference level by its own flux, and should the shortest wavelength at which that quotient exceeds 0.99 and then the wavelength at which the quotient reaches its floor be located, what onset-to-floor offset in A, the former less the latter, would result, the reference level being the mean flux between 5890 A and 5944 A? -32.6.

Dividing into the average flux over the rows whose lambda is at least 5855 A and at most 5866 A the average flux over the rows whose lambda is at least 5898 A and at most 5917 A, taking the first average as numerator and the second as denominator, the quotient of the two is 0.99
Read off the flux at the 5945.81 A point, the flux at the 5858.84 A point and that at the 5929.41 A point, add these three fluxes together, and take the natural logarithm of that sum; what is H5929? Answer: 2.94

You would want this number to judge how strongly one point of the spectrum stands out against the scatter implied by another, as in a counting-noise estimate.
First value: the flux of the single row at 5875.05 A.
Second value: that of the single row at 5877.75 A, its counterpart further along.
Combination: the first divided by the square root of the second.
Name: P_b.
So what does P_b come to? 2.43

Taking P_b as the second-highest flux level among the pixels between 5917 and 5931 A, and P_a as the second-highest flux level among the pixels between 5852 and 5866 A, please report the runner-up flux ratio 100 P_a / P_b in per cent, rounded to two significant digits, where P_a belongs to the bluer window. 94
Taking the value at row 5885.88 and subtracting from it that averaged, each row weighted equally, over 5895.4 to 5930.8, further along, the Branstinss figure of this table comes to -0.5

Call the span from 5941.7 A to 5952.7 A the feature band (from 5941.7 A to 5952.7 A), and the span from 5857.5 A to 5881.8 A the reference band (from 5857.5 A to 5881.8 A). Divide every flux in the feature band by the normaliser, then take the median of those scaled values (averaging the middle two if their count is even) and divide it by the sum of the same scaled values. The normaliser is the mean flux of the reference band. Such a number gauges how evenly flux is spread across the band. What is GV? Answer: 0.249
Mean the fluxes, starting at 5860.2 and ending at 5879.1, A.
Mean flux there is 6.29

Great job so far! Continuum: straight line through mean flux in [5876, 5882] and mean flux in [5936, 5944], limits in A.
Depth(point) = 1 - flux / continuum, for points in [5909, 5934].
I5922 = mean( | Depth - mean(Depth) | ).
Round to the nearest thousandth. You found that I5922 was 0.034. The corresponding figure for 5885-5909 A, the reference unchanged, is 0.104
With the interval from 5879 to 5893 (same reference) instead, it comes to 0.093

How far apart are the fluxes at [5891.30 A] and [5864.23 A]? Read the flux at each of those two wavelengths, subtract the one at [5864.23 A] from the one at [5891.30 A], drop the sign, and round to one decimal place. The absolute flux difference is 1.6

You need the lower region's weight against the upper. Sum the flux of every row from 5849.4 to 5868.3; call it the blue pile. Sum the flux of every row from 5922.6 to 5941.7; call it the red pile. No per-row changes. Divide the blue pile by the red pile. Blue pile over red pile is 0.96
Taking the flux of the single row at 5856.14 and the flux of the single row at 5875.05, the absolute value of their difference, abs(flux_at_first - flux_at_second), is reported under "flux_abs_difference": 0.75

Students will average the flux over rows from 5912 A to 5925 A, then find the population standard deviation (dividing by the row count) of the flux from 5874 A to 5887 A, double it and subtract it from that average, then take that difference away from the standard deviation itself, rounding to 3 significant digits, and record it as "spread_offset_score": -4.88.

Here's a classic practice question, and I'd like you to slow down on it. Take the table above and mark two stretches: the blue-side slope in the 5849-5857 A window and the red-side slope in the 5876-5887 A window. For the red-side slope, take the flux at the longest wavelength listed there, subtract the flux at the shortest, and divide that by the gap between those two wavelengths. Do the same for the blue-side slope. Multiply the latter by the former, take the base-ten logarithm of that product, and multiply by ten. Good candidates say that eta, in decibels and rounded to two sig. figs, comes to -17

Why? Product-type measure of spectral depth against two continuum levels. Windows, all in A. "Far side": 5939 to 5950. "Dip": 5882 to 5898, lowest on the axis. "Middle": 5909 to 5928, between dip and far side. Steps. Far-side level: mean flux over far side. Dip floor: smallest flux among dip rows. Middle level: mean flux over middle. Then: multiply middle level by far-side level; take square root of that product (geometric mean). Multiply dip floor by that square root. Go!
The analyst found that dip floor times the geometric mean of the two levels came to 27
